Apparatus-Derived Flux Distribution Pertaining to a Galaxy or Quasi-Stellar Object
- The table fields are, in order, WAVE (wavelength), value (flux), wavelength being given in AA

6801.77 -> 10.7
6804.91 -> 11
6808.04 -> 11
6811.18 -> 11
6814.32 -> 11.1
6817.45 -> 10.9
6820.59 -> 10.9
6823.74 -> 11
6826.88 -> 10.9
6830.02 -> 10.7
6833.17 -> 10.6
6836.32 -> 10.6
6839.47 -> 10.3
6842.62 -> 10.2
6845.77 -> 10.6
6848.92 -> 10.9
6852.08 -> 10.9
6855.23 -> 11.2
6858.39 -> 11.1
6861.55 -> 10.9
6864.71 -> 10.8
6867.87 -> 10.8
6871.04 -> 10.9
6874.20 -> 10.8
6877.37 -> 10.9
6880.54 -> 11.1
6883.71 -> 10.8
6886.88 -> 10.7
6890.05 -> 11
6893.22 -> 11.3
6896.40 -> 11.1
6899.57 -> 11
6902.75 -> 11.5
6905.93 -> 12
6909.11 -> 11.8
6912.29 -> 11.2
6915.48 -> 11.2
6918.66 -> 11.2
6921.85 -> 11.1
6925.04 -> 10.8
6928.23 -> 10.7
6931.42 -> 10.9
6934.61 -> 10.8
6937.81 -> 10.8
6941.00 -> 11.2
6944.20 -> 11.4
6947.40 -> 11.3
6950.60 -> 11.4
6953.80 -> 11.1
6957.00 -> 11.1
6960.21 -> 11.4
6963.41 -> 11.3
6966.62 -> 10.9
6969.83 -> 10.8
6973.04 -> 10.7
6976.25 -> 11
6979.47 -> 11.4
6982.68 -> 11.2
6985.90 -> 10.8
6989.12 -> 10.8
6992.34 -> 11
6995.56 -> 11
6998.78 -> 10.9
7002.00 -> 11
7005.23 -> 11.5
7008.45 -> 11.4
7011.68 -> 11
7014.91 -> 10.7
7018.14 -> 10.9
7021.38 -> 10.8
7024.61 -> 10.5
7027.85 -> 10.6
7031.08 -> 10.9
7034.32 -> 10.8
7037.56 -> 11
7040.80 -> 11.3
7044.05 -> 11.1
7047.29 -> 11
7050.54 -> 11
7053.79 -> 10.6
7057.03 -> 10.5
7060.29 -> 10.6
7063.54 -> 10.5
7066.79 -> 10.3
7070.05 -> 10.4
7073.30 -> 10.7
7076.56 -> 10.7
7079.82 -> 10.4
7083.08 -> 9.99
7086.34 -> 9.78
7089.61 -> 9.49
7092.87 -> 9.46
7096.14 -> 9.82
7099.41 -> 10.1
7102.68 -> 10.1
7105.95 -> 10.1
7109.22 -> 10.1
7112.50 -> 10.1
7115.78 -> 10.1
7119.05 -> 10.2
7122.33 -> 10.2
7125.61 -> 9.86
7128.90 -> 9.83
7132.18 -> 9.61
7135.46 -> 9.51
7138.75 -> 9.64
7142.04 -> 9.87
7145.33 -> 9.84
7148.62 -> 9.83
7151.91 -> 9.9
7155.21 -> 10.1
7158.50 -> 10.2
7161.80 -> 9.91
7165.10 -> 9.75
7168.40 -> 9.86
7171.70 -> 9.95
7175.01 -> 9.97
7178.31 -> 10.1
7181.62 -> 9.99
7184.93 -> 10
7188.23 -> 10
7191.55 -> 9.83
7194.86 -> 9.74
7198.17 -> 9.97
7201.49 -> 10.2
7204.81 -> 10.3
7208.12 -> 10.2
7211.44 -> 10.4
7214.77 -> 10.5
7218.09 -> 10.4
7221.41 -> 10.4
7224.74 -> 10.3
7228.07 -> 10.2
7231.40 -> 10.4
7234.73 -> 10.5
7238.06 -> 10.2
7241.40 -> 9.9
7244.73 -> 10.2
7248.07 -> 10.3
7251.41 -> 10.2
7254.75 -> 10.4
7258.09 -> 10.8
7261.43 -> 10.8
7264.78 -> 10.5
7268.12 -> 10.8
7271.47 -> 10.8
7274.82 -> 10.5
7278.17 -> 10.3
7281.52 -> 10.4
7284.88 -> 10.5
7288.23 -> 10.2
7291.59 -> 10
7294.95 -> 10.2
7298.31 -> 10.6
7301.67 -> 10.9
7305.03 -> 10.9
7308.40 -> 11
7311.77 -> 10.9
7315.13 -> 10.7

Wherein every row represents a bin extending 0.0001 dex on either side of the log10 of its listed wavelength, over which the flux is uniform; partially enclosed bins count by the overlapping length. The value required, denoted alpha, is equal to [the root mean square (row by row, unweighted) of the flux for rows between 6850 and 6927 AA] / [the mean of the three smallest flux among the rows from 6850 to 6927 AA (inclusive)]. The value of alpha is 1.03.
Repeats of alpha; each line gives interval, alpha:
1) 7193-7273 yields 1.05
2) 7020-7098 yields 1.10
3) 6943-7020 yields 1.03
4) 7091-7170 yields 1.04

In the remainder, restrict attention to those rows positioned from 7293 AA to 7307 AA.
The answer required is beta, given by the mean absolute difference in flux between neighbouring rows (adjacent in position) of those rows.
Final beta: 0.23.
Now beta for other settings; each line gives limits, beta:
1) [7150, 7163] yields 0.20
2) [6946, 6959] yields 0.13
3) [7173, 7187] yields 0.08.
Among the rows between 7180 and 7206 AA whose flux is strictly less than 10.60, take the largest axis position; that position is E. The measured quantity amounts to 7204.81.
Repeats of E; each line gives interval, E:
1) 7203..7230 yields 7228.07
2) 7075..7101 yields 7099.41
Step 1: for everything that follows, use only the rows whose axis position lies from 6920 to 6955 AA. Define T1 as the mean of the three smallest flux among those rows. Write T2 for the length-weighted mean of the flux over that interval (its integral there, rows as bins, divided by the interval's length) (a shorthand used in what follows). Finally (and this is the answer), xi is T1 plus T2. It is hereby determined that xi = 21.8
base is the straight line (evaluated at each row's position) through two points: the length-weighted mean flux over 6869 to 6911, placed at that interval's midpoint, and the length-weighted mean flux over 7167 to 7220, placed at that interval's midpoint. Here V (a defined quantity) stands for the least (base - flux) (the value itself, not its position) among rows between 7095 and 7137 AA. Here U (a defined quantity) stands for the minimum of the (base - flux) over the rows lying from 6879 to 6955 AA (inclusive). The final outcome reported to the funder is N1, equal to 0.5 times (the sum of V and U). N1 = -0.39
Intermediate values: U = -0.9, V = 0.1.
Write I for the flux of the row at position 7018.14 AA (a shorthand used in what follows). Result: 10.9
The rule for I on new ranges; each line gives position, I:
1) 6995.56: 11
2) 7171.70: 9.95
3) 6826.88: 10.9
